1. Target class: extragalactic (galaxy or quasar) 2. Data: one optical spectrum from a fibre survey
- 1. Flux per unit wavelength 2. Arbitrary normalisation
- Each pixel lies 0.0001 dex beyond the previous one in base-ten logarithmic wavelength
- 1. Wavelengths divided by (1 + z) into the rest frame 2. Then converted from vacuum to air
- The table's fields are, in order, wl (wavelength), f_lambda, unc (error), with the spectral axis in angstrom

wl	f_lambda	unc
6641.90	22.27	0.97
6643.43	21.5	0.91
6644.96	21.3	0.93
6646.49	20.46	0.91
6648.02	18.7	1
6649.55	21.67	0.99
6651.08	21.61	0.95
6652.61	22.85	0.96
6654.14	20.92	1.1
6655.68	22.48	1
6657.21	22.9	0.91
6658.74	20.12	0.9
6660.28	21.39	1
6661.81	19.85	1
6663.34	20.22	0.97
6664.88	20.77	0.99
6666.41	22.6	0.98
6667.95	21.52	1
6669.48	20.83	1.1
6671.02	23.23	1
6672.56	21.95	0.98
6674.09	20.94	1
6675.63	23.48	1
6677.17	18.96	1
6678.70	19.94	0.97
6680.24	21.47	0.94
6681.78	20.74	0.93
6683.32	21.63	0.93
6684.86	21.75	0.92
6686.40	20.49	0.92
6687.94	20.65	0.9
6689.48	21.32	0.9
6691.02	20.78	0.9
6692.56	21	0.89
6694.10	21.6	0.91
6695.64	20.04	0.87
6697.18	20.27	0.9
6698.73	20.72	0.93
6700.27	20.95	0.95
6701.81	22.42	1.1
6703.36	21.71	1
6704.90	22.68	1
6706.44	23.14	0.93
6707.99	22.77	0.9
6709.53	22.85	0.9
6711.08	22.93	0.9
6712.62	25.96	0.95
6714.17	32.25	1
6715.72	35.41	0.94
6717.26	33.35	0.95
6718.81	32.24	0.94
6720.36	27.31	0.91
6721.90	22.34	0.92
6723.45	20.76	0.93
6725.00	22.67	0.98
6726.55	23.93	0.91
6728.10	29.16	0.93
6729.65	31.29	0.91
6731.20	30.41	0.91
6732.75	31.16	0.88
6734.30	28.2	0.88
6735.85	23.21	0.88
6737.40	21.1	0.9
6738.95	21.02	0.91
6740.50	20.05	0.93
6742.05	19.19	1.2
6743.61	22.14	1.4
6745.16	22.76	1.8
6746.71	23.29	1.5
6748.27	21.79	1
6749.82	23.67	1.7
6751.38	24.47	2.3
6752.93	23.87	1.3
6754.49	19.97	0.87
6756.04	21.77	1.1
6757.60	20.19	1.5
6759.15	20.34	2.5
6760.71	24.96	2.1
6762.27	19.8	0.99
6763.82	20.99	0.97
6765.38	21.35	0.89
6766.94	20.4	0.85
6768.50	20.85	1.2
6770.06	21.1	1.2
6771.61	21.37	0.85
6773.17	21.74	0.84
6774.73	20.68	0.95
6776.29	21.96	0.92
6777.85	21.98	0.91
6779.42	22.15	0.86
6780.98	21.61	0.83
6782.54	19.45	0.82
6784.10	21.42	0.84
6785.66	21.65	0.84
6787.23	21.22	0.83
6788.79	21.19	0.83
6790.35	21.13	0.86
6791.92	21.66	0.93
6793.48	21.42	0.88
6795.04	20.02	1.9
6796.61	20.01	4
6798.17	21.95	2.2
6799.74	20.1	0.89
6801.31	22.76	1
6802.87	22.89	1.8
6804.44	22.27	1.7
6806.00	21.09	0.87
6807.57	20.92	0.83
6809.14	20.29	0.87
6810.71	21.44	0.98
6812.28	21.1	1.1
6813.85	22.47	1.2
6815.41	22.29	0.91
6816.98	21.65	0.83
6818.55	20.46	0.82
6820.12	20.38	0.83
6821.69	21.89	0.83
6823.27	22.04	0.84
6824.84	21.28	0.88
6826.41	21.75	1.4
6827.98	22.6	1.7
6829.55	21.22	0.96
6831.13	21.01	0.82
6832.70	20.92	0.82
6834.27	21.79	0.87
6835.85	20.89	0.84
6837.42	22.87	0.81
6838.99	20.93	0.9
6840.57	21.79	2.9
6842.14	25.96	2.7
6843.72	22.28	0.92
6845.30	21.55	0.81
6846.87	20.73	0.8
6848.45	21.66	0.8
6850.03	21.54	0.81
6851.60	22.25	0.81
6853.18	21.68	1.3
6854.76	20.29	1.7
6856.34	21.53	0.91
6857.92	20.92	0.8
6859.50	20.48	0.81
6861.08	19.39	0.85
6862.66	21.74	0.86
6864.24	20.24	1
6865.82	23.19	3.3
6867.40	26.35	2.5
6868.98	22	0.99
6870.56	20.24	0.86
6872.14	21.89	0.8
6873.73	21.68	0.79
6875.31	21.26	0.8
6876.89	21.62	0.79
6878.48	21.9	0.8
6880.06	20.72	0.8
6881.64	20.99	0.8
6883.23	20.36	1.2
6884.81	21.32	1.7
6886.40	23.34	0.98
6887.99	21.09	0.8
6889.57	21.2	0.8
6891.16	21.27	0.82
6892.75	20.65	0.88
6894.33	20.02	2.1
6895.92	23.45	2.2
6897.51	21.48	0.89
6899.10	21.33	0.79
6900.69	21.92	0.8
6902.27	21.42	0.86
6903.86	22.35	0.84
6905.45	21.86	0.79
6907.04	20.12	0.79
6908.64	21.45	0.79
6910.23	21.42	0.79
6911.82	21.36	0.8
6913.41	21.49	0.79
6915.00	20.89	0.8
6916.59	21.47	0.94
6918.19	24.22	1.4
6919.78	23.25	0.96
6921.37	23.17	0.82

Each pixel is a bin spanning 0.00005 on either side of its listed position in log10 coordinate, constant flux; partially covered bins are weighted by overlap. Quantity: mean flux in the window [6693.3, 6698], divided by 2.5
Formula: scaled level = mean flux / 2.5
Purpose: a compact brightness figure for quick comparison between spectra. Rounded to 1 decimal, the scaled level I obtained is 8.3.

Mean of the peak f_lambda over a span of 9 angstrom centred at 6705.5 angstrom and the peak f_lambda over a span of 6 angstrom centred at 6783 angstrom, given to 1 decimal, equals 22.4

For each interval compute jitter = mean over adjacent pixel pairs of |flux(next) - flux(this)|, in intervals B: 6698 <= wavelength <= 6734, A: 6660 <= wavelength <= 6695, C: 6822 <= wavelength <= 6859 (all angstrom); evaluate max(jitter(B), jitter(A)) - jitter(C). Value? 0.84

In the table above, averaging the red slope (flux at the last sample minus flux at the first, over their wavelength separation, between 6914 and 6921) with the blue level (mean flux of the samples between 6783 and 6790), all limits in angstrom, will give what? 10.9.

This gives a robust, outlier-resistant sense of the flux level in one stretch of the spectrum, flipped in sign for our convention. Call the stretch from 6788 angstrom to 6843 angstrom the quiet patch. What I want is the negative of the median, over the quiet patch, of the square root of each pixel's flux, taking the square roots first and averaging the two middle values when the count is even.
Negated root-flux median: -4.63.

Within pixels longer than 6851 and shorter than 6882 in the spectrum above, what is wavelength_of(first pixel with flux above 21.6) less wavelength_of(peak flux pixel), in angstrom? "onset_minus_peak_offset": -15.8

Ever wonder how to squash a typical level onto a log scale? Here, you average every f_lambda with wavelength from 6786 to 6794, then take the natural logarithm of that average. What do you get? 3.06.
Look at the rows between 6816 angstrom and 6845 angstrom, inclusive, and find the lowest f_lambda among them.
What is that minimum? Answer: 20.38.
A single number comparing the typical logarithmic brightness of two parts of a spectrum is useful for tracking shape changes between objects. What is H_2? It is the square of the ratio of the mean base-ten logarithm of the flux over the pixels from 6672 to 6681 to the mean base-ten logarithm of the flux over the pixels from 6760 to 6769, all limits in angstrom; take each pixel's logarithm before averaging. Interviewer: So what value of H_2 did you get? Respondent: 0.99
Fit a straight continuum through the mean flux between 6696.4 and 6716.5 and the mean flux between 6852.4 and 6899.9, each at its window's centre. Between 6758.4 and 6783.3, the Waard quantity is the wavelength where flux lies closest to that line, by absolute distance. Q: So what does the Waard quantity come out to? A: 6779.42 angstrom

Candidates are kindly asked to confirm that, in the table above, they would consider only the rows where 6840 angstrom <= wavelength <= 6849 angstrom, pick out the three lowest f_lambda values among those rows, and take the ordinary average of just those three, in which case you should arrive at 21.3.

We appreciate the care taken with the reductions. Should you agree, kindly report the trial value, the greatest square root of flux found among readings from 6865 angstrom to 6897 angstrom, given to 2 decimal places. 5.13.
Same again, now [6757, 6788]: 5.00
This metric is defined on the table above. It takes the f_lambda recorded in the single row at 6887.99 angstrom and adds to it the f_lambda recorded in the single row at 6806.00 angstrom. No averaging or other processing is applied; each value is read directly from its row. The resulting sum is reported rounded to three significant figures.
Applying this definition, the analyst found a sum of 42.2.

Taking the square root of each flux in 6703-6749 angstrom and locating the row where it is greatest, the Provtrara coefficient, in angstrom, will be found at 6715.72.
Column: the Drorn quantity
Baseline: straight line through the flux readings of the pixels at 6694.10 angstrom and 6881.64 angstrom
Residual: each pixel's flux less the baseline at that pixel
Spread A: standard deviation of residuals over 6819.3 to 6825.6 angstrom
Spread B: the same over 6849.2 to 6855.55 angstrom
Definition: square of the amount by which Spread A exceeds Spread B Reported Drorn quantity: 0.0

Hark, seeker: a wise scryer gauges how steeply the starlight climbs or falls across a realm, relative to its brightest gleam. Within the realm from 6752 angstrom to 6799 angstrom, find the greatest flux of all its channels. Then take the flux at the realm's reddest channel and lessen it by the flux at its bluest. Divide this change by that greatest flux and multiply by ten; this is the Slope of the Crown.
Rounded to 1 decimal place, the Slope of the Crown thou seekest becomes -0.8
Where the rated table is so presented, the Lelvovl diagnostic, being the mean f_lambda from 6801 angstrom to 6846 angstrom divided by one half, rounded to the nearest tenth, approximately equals 43.5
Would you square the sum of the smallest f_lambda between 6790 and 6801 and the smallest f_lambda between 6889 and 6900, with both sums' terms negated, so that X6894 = 1602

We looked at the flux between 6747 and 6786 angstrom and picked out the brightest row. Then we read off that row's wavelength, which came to 6760.71 angstrom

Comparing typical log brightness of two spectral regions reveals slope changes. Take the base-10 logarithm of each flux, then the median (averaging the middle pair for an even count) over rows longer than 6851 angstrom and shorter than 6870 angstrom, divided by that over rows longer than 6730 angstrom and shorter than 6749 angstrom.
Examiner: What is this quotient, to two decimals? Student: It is 0.99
